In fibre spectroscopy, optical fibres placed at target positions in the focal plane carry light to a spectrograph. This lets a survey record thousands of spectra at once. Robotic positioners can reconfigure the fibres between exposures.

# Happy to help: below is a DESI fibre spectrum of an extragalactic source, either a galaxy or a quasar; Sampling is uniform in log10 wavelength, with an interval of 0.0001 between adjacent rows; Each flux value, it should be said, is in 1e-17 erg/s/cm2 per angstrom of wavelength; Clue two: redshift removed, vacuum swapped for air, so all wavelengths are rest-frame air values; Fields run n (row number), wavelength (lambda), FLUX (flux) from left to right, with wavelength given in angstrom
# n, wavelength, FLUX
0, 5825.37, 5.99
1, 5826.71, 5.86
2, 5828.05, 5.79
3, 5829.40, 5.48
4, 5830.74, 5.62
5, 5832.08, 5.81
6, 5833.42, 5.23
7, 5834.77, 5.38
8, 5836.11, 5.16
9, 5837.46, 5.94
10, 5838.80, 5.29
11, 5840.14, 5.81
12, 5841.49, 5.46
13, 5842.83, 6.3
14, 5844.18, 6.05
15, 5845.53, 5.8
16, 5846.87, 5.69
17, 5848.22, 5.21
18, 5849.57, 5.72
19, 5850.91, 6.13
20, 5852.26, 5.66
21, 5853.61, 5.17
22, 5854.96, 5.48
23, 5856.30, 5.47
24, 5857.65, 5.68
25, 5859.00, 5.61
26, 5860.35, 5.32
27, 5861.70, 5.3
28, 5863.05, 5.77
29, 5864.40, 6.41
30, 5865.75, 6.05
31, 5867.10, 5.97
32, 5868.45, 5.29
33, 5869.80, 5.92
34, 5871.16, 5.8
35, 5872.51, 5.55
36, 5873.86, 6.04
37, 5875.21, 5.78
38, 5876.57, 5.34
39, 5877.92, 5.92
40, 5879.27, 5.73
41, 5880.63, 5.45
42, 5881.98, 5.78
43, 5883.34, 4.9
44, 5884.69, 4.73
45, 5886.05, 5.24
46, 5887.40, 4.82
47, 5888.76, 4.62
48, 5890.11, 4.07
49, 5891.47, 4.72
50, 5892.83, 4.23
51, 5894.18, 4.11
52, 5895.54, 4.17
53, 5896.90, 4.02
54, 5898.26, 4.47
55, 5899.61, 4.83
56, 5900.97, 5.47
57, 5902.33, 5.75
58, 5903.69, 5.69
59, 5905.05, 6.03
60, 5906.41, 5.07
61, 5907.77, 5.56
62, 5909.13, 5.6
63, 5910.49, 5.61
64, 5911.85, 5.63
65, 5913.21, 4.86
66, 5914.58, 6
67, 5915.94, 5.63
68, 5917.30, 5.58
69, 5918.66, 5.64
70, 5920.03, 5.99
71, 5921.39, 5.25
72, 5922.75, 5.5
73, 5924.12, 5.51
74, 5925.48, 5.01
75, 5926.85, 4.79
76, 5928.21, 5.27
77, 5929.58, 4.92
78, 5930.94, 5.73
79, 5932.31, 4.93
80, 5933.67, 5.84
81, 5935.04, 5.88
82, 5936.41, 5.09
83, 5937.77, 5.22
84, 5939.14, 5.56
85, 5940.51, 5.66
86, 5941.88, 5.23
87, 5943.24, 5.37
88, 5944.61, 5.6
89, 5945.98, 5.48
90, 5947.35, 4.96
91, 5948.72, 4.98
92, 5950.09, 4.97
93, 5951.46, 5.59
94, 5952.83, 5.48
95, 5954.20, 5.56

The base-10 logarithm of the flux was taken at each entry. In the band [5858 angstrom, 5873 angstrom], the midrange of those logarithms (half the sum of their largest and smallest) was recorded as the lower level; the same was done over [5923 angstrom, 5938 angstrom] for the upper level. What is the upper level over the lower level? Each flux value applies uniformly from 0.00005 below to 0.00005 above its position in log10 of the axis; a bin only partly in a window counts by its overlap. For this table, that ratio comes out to 0.95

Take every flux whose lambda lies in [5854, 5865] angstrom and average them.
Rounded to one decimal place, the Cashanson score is 5.6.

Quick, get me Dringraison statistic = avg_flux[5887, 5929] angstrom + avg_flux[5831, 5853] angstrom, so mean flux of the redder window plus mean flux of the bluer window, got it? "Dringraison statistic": 10.81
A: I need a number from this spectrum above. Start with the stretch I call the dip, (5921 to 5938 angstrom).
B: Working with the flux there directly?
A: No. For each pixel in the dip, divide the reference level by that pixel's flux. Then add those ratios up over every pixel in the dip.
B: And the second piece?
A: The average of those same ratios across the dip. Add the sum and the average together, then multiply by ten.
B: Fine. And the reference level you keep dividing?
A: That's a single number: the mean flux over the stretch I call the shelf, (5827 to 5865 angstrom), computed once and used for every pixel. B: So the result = 149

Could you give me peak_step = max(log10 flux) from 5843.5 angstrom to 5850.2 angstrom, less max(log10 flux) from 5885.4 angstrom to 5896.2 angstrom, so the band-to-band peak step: 0.062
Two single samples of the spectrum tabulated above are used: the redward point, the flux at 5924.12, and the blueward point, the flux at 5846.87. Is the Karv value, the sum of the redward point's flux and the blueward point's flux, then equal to 11.2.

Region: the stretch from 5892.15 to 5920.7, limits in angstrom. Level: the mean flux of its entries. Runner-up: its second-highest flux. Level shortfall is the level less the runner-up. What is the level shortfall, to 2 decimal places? -0.76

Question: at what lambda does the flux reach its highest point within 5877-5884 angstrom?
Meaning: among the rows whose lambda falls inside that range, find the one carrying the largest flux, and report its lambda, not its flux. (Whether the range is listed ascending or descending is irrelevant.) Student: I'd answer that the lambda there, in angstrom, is 5877.92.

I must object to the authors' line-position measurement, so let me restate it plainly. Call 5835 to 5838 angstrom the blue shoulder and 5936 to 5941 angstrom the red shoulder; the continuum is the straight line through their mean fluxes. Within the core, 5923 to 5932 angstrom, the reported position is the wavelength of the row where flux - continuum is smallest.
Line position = 5926.85 angstrom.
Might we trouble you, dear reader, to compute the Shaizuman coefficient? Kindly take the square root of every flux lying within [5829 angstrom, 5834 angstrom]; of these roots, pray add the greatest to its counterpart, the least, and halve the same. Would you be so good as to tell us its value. 2.35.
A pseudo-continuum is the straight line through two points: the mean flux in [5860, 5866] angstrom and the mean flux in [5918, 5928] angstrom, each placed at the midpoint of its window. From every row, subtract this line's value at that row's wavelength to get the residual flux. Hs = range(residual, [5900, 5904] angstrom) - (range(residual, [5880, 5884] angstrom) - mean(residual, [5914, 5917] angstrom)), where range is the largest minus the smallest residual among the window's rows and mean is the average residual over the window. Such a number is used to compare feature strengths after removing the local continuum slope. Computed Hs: -0.2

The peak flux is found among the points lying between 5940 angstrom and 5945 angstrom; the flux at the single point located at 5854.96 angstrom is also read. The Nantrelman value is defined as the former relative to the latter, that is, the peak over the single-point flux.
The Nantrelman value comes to 1.03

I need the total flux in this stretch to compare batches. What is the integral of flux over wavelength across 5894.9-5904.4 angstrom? 47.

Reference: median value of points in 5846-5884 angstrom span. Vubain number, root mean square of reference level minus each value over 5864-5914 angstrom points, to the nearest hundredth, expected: 0.76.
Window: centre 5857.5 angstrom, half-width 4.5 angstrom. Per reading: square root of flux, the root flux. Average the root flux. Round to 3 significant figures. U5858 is 2.33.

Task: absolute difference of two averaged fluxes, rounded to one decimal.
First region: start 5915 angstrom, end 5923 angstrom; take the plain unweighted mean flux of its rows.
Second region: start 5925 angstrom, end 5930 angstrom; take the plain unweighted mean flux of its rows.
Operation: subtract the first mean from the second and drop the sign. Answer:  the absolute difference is 0.6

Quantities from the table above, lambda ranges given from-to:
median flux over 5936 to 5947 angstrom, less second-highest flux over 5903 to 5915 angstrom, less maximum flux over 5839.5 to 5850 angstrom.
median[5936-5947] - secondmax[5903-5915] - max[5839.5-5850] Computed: -6.9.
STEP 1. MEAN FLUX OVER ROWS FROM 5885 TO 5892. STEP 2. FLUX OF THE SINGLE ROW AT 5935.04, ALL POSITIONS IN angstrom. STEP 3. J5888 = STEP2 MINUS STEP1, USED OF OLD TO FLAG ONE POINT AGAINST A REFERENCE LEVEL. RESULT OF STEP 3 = 1.19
